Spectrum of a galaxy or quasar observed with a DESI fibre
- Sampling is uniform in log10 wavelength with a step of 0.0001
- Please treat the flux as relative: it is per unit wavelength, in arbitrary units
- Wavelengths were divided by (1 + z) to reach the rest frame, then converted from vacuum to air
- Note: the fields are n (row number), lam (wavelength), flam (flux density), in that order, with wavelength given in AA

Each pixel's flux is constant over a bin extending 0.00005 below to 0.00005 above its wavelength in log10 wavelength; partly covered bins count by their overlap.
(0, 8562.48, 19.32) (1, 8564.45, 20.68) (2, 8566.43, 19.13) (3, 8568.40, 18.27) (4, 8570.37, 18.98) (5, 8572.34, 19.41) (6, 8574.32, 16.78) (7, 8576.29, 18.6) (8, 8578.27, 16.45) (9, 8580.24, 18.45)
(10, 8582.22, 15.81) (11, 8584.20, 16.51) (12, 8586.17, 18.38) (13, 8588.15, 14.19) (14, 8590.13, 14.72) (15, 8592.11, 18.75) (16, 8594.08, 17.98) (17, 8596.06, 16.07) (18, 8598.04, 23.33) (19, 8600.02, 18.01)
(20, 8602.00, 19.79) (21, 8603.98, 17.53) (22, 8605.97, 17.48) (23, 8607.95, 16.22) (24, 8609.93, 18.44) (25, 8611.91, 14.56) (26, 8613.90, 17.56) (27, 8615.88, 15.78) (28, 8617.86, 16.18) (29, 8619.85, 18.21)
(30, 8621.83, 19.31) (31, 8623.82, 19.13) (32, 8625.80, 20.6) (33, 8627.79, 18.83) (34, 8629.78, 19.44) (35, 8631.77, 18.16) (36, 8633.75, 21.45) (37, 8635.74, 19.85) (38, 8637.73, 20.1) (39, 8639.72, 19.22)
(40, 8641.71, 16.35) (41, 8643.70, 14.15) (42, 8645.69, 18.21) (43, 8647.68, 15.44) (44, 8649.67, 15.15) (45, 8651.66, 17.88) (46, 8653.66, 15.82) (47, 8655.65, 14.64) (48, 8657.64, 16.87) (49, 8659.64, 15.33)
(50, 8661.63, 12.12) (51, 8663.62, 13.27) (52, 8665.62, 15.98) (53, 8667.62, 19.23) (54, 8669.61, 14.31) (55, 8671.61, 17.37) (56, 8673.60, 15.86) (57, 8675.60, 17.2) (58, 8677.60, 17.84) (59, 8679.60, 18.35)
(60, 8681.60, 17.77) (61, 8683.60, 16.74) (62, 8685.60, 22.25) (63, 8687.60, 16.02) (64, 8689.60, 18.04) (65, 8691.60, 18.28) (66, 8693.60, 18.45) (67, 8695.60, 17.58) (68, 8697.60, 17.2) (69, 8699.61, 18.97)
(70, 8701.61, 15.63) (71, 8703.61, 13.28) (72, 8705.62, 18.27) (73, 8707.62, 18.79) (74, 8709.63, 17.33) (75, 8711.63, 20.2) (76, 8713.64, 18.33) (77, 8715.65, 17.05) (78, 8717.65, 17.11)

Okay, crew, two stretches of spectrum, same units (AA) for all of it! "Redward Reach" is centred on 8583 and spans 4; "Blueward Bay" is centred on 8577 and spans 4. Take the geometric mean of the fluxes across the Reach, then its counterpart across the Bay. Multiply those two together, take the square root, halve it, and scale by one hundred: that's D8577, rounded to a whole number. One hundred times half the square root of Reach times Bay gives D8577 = 841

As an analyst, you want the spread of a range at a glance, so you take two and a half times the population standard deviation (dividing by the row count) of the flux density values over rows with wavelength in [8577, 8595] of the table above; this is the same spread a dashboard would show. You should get 4.0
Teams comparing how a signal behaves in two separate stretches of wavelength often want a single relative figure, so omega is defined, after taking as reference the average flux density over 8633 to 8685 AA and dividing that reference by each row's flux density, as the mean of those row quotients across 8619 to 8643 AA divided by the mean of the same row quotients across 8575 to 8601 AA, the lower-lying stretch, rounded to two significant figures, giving 0.90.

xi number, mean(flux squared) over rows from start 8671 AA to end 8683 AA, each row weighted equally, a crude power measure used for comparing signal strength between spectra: 303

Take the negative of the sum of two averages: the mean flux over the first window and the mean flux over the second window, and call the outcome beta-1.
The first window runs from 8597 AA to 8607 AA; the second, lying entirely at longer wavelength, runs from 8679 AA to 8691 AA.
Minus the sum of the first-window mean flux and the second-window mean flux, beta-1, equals -37.4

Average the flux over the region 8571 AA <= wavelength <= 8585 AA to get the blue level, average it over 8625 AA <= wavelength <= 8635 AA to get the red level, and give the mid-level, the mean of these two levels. 18.6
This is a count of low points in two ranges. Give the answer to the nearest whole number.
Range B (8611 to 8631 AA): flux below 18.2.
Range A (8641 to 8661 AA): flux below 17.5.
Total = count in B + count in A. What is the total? 12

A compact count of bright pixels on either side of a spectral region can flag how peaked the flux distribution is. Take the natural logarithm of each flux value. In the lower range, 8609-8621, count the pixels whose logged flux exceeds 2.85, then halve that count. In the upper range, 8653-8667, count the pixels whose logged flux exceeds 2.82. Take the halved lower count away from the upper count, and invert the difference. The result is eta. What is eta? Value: -2.00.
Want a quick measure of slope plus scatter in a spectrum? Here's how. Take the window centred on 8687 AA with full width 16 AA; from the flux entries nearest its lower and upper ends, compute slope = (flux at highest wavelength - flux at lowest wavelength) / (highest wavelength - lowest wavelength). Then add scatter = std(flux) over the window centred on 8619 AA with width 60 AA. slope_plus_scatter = 2.1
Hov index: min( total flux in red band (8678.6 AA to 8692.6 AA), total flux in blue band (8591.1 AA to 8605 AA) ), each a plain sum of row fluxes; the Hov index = 127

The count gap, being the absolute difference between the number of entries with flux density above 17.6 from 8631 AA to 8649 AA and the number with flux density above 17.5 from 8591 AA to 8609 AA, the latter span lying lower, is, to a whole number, 0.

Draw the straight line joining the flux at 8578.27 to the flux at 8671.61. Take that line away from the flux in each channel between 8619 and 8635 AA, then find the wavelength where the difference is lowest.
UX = 8631.77 AA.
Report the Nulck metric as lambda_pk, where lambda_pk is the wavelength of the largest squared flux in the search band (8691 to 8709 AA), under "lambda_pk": 8699.61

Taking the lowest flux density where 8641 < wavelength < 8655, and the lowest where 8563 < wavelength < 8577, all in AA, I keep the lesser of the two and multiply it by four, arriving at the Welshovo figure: 57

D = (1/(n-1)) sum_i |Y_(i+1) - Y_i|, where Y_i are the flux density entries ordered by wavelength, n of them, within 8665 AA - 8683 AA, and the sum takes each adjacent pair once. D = 2.0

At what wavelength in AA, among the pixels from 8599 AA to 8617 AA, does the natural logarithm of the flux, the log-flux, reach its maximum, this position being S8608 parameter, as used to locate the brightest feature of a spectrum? 8602.00 AA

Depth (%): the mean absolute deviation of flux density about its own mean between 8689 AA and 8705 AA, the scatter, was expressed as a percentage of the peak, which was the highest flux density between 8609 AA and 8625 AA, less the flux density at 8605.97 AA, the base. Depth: 74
